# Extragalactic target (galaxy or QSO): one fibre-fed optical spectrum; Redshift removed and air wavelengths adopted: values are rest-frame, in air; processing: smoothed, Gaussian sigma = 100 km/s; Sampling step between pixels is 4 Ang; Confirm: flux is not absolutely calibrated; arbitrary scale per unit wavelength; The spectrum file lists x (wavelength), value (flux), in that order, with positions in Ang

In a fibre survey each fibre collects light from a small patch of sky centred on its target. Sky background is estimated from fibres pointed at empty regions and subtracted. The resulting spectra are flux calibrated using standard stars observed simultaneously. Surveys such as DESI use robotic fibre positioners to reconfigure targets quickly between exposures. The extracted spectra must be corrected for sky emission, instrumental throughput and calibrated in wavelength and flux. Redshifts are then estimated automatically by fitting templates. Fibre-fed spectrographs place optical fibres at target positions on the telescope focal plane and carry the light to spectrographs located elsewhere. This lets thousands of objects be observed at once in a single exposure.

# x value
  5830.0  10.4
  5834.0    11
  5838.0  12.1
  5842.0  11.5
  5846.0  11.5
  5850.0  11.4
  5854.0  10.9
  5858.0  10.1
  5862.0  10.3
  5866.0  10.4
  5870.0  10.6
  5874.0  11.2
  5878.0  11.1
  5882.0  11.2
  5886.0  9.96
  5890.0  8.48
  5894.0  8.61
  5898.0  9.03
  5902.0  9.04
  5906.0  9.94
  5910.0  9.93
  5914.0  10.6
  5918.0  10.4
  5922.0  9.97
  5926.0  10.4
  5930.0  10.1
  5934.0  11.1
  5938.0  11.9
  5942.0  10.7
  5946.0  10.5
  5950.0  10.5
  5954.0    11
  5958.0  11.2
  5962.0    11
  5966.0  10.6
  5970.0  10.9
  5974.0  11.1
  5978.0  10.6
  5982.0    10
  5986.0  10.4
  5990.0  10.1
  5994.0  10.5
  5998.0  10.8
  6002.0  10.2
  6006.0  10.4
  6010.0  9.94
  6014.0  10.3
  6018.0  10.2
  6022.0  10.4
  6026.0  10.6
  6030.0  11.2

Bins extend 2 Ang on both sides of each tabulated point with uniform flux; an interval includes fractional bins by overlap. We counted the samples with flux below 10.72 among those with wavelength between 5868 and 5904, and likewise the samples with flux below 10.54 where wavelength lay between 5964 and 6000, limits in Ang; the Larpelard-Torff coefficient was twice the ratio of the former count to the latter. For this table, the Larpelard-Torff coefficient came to 3.0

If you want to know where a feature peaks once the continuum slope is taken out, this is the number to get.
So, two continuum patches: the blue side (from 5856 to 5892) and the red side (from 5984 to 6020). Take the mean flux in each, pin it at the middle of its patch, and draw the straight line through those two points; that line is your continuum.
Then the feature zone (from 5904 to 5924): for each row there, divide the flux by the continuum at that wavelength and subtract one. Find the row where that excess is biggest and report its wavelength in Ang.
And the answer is 5914.0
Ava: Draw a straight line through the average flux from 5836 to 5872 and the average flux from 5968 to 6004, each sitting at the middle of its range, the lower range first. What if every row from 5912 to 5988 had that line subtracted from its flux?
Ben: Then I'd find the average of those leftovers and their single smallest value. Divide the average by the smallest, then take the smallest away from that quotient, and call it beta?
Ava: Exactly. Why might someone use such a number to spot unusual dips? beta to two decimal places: 0.71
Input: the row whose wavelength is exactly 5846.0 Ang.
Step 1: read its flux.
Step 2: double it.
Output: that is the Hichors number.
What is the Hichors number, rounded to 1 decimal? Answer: 23.0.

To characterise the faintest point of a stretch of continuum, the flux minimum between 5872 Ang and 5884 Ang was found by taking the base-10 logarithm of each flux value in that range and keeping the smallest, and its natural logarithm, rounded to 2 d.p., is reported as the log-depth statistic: 0.04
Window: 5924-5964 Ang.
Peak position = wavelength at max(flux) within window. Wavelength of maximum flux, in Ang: 5938.0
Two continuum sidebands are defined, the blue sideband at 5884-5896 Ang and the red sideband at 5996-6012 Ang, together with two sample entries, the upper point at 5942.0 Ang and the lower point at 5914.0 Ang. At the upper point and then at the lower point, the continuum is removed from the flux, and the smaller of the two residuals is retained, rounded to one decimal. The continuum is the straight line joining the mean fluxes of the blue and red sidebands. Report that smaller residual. 1.1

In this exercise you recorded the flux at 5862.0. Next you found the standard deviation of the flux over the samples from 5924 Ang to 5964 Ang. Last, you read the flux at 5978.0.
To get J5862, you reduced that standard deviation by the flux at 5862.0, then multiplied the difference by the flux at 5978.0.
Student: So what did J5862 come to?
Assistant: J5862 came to -104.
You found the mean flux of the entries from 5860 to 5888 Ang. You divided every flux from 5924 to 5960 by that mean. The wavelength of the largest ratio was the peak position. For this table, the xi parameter 5938.0 Ang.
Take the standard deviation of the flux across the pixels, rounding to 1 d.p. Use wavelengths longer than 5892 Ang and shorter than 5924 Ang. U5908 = 0.7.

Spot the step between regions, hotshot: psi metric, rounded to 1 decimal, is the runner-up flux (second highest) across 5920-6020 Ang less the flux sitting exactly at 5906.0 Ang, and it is 1.3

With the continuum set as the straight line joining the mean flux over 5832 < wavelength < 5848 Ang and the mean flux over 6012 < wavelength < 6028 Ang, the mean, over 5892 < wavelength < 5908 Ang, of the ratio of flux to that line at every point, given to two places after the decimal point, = 0.82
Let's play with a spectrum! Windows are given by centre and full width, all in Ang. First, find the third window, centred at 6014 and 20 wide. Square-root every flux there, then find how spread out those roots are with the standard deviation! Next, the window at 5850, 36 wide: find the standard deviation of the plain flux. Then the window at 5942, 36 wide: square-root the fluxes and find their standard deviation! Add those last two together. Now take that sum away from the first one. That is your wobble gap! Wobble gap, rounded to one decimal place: -0.7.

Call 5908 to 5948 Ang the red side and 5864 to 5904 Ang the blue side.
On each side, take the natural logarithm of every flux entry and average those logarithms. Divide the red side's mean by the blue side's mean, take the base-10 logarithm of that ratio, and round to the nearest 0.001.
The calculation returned 0.012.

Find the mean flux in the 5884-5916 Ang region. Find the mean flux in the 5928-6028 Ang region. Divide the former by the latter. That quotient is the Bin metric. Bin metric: 0.89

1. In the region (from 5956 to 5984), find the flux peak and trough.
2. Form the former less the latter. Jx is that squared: 1.4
